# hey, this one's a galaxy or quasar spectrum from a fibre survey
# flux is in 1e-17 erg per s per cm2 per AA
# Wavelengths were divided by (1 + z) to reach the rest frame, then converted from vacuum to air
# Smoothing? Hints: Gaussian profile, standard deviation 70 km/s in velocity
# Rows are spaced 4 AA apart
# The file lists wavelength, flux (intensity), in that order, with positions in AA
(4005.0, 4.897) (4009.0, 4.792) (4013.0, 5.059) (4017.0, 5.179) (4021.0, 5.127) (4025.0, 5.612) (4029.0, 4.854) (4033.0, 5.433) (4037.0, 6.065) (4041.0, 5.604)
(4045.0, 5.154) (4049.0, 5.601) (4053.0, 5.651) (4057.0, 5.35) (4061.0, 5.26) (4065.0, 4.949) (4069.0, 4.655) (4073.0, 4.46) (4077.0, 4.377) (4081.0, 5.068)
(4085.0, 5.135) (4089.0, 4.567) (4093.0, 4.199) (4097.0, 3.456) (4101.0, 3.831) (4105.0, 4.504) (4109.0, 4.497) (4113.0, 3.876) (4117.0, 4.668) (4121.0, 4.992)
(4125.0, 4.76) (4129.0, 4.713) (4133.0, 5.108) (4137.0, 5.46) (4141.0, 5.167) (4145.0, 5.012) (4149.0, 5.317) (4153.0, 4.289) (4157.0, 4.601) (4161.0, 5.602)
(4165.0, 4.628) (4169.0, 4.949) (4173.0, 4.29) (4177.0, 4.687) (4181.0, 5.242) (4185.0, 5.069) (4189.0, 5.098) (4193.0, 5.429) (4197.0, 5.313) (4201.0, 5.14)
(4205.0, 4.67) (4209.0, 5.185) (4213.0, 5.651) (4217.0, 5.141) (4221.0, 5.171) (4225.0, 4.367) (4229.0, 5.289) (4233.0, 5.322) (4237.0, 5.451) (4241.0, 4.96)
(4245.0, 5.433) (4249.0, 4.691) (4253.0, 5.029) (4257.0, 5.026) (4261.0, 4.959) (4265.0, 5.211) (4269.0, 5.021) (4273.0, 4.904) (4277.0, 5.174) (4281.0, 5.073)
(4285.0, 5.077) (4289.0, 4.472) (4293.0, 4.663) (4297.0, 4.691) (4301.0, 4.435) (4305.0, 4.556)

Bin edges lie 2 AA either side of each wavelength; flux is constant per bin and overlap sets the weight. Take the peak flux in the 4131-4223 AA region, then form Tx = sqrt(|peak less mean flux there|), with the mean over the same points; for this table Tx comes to 0.77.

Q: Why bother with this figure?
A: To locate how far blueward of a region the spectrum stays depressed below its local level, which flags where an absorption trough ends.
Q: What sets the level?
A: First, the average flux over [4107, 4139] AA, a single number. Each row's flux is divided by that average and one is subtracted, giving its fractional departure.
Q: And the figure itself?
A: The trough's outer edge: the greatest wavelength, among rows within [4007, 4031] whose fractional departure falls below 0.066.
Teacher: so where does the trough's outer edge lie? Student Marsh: 4029.0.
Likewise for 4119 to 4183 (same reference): 4177.0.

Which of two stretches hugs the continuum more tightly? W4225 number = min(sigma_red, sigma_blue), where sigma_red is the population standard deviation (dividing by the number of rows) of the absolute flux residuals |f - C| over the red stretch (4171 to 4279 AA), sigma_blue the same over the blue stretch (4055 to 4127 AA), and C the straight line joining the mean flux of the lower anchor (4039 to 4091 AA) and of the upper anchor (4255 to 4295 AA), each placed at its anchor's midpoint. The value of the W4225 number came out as 0.195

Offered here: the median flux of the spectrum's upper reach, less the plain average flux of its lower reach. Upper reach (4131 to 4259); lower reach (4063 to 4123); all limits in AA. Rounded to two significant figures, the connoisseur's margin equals 0.64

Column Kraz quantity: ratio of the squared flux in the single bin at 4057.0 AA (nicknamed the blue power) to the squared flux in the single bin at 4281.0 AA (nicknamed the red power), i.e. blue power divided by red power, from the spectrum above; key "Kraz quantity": 1.11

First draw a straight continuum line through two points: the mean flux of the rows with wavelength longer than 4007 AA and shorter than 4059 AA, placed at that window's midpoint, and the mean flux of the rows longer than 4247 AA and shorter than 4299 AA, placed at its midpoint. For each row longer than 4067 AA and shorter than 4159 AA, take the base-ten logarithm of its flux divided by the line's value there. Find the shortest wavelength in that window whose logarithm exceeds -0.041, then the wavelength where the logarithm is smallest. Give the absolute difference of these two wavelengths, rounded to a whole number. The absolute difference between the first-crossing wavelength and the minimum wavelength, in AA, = 16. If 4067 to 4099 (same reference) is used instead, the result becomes 16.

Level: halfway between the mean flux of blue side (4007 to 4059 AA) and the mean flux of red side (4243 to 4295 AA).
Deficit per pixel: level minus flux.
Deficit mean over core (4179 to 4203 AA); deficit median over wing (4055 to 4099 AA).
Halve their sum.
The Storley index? 0.23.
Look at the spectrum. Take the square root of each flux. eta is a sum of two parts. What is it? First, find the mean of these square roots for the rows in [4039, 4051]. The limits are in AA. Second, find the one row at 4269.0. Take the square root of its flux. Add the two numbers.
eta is 4.58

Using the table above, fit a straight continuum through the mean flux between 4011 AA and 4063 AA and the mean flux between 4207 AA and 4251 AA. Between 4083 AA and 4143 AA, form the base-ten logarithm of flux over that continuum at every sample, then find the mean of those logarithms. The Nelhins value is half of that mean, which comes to -0.032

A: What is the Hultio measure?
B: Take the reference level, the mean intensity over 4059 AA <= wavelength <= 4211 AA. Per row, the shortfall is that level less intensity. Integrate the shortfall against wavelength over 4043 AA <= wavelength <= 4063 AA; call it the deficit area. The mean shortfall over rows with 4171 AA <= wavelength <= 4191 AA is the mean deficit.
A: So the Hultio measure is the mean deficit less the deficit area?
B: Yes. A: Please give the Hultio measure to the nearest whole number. 12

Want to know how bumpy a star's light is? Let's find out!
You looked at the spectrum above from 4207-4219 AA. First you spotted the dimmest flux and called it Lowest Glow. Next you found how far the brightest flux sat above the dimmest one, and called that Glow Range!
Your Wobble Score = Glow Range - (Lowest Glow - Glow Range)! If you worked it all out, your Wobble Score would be -4.1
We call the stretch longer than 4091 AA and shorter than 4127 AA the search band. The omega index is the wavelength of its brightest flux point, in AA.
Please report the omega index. 4121.0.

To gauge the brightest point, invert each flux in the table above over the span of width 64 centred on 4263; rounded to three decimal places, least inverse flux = 0.183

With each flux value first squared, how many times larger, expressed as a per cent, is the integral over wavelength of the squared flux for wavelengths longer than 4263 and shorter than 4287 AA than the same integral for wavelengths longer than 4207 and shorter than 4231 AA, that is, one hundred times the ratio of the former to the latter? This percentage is 97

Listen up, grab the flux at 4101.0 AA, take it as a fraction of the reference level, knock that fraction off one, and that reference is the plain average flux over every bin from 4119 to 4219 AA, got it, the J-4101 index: 0.24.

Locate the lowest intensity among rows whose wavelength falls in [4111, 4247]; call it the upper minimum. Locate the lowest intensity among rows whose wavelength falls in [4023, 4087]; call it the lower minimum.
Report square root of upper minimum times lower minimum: 4.12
